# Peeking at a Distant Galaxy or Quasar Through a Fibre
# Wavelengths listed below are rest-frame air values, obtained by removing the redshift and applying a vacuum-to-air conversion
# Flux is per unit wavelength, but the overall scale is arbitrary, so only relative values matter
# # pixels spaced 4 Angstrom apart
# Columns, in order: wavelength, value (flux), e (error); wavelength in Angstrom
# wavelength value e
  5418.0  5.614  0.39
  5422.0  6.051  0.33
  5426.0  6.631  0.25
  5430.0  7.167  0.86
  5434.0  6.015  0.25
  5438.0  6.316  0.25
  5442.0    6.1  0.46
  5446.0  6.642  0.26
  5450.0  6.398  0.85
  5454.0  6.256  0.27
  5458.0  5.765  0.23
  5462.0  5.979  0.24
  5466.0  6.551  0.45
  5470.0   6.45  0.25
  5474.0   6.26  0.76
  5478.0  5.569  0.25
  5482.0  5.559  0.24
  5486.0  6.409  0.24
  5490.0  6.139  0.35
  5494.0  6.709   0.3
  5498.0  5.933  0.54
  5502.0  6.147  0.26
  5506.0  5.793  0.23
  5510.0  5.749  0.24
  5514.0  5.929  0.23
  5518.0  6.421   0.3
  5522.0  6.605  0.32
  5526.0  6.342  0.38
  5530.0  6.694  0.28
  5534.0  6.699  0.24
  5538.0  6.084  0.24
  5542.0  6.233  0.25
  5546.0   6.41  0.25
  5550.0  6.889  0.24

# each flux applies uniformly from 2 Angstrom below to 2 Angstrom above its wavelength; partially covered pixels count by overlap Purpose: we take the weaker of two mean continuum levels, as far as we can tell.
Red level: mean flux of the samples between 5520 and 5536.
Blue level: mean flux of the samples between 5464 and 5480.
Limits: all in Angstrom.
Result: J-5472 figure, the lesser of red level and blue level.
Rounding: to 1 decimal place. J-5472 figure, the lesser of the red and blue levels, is 6.2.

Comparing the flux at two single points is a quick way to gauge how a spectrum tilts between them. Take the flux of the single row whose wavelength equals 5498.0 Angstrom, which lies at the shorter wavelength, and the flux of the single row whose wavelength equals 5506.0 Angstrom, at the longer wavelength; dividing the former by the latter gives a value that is 1.02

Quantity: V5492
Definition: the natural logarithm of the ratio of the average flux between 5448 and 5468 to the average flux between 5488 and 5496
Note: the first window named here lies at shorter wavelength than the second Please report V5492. -0.037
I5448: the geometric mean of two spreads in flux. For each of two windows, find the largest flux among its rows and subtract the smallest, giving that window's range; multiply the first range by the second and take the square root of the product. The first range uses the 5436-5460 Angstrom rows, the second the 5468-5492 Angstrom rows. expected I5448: 0.88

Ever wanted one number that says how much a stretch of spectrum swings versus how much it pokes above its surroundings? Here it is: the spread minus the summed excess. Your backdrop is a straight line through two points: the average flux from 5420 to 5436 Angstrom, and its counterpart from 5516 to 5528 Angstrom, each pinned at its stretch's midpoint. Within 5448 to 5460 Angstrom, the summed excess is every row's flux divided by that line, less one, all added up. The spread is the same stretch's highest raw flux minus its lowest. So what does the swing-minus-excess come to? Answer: 0.8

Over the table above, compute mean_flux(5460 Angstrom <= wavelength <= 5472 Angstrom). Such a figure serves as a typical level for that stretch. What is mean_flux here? 6.33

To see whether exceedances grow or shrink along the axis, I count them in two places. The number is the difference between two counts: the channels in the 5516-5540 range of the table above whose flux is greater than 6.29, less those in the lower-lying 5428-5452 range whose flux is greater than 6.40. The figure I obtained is 3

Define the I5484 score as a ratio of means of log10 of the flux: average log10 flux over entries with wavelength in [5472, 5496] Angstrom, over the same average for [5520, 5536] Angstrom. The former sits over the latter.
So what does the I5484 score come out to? 0.96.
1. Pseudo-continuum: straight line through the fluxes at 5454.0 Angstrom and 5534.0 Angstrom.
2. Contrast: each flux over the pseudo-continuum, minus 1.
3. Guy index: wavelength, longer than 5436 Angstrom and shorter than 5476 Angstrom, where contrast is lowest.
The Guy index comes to 5458.0 Angstrom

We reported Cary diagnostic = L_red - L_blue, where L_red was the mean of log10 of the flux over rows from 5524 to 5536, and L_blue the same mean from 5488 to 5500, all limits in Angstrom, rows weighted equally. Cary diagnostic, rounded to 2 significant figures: 0.022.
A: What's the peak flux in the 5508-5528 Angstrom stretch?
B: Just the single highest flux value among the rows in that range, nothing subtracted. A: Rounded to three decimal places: 6.605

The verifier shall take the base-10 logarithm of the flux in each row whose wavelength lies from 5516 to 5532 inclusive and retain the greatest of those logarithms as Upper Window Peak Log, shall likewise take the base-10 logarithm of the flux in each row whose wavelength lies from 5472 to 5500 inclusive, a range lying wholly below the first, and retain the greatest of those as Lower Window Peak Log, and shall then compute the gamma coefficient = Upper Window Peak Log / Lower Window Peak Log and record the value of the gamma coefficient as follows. 1.00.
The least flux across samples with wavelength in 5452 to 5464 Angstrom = 5.765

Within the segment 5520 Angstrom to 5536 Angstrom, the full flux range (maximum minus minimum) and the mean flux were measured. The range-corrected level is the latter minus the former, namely 6.2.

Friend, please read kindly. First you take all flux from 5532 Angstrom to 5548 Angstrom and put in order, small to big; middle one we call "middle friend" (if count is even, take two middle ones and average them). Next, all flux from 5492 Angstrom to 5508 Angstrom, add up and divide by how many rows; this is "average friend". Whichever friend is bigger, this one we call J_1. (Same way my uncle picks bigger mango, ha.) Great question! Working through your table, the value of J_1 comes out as 6.32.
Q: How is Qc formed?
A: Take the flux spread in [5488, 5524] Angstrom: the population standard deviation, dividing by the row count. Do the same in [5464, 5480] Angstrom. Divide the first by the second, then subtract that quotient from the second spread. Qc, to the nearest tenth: -0.5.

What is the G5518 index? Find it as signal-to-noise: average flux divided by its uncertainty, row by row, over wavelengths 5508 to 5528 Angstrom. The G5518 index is 21.7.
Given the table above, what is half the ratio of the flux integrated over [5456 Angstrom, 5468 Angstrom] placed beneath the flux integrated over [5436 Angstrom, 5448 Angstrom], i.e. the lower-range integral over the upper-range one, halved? 0.521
